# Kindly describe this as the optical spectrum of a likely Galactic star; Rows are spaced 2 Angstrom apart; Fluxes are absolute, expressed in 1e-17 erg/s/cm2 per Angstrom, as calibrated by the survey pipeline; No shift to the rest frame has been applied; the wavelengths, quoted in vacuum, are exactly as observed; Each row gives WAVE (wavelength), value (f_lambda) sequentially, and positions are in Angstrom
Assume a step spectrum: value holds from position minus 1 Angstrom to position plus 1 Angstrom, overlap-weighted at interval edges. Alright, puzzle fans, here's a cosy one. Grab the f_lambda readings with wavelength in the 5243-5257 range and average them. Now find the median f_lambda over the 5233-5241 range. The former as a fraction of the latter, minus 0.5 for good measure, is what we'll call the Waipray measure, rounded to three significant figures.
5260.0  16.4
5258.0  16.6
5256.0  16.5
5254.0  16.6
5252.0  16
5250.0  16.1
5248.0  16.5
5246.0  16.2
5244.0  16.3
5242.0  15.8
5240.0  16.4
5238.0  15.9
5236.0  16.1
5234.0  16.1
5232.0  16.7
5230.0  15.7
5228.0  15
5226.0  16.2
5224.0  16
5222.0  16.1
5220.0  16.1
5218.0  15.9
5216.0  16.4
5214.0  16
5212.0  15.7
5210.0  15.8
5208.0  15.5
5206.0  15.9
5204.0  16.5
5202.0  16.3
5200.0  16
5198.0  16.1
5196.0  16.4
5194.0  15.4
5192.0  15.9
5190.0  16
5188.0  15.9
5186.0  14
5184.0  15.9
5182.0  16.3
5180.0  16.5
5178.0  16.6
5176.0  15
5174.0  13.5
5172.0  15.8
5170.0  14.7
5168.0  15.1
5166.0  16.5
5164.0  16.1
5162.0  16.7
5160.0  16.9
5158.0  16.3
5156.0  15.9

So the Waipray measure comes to 0.513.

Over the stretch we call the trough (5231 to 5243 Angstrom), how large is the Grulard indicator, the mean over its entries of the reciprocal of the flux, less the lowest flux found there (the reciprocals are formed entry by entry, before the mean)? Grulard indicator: -15.7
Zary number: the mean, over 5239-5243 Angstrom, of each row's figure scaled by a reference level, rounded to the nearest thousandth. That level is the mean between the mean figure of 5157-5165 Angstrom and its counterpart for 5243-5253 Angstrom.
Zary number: 0.984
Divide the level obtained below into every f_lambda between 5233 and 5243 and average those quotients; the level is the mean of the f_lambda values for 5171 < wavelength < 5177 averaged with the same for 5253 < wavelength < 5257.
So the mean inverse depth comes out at 0.975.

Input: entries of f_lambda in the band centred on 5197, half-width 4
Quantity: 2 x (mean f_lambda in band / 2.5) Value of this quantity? 12.8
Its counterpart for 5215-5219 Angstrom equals 12.9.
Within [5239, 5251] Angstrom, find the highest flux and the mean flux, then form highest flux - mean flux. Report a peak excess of 0.28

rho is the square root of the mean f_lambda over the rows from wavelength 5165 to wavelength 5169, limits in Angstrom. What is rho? 3.97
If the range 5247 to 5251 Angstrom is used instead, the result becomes 4.04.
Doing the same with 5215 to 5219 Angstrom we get 4.02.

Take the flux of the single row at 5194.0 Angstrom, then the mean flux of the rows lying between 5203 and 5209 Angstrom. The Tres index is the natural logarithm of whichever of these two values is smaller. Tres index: 2.73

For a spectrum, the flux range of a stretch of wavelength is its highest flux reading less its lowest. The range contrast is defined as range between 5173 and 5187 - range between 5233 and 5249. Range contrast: 2.4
